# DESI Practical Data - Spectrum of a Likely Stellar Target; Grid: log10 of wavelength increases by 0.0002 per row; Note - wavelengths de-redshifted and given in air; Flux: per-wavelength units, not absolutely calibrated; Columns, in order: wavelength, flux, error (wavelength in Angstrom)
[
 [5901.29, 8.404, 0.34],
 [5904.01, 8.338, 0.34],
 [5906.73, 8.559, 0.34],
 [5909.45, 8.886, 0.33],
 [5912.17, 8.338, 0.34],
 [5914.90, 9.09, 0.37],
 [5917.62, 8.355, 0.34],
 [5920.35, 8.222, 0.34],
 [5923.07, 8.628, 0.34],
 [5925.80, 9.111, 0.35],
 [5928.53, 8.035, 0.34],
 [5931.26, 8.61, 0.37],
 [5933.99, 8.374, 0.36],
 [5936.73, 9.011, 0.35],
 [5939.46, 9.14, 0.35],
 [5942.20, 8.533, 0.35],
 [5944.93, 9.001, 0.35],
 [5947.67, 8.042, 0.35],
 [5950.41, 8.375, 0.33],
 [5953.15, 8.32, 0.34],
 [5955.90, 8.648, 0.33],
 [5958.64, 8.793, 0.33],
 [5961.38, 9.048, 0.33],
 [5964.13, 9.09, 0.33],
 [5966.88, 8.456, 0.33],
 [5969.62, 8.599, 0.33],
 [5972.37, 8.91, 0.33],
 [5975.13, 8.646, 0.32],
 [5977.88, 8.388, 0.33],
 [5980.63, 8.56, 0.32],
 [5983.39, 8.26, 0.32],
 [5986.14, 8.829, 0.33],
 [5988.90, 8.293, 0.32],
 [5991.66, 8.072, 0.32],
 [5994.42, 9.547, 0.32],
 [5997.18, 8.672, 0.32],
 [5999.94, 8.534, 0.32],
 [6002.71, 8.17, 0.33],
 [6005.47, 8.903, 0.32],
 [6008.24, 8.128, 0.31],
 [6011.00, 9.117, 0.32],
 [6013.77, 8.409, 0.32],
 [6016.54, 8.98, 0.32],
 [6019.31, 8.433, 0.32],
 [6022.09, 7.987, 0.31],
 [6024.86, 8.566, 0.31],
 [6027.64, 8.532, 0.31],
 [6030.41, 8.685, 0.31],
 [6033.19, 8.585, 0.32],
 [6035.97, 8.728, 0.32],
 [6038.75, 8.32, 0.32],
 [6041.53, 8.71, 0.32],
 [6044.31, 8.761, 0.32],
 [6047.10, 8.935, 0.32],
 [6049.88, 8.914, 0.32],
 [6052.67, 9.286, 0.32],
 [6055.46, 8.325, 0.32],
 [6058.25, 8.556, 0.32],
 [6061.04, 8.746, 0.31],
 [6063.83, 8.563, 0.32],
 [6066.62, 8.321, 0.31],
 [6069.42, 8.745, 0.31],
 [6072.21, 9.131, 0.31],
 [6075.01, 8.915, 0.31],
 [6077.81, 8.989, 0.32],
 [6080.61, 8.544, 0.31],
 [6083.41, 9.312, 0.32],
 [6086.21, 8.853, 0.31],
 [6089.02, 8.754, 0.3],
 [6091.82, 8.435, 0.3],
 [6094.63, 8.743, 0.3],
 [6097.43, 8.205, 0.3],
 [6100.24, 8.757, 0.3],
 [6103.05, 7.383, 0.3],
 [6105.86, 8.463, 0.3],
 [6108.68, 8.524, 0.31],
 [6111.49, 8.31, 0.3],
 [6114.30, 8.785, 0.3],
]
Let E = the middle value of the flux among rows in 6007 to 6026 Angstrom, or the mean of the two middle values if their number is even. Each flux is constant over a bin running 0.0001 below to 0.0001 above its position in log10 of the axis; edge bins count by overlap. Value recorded 8.43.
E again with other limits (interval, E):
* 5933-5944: 8.77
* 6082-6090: 8.85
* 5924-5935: 8.49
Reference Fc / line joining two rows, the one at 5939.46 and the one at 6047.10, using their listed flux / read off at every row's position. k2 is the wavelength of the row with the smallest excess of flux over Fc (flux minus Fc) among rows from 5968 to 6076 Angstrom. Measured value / 6022.09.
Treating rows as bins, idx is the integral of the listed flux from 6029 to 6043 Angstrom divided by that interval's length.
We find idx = 8.61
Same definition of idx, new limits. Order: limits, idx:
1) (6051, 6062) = 8.73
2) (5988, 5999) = 8.66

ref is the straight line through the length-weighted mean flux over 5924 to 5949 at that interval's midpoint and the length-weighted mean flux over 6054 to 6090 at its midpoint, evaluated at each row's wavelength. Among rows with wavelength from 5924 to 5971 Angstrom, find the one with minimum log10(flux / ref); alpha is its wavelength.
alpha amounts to 5947.67 Angstrom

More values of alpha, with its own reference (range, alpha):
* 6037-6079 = 6066.62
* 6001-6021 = 6008.24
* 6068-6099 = 6097.43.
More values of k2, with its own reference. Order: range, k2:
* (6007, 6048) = 6022.09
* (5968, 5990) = 5983.39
